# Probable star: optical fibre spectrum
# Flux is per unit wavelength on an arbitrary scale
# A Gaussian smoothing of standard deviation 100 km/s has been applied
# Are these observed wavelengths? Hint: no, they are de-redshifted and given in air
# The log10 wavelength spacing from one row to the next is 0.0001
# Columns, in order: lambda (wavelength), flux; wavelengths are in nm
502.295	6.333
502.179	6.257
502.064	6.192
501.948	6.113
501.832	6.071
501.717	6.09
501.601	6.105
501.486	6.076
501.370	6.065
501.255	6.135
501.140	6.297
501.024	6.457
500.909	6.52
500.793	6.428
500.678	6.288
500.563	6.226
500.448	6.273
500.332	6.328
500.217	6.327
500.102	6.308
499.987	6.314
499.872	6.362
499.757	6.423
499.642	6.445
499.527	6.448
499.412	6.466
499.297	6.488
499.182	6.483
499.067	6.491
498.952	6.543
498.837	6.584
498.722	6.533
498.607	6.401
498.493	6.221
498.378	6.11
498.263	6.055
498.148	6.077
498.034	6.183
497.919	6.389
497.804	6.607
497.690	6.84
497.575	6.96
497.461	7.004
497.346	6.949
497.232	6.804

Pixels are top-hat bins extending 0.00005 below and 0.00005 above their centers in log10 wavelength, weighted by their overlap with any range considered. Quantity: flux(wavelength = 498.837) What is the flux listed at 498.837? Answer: 6.584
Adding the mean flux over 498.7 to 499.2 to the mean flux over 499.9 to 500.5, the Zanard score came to 12.8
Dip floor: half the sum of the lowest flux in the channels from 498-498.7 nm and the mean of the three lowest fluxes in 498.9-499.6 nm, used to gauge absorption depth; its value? 6.26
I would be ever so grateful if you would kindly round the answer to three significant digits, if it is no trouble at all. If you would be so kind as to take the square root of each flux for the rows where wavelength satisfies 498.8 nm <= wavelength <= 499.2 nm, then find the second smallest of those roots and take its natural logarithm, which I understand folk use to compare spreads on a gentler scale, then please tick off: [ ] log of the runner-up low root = 0.935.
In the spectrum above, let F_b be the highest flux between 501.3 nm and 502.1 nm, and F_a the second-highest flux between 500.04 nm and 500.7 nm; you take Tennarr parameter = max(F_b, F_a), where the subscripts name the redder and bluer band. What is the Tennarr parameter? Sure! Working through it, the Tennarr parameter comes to 6.33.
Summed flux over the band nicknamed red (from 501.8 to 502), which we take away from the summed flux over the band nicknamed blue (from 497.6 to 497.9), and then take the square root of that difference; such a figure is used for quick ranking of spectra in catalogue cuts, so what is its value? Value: 1.12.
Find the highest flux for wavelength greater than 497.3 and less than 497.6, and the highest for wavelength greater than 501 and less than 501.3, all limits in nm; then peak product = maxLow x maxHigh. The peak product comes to 45.2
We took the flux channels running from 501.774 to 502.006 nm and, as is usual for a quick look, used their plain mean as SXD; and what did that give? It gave 6.09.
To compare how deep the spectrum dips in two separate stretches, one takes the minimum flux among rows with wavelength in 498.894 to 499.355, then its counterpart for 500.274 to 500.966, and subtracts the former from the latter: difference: -0.26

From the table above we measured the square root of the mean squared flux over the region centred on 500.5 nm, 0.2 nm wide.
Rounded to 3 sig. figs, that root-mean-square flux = 6.25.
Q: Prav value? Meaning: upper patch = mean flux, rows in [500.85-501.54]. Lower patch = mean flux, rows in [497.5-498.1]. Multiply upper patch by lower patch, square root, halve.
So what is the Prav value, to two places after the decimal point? 3.21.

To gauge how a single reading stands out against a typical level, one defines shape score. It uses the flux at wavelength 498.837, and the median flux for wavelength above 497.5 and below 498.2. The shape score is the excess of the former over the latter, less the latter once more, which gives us -6.41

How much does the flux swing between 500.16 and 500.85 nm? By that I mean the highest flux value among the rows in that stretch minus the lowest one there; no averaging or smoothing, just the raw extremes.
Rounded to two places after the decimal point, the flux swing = 0.20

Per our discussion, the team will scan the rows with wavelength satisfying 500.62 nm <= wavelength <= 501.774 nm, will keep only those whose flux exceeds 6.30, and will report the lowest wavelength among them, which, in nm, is 500.793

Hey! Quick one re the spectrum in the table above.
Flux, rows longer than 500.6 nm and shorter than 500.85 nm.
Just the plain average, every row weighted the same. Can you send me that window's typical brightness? 6.36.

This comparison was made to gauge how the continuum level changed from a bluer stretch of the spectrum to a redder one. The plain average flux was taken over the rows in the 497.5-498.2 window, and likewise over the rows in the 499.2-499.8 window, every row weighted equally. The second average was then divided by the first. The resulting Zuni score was 0.99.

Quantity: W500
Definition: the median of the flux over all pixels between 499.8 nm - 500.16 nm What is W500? 6.3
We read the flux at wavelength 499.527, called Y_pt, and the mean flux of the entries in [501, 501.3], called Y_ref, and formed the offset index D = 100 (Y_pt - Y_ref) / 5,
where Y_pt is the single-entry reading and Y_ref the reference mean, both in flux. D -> 3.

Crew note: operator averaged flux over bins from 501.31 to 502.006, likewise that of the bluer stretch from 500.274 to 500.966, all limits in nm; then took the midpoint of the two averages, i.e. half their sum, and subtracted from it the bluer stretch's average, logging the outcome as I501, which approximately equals -0.13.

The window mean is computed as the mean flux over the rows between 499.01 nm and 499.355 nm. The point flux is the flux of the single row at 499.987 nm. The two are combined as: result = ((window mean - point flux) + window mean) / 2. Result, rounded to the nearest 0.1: 3.3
